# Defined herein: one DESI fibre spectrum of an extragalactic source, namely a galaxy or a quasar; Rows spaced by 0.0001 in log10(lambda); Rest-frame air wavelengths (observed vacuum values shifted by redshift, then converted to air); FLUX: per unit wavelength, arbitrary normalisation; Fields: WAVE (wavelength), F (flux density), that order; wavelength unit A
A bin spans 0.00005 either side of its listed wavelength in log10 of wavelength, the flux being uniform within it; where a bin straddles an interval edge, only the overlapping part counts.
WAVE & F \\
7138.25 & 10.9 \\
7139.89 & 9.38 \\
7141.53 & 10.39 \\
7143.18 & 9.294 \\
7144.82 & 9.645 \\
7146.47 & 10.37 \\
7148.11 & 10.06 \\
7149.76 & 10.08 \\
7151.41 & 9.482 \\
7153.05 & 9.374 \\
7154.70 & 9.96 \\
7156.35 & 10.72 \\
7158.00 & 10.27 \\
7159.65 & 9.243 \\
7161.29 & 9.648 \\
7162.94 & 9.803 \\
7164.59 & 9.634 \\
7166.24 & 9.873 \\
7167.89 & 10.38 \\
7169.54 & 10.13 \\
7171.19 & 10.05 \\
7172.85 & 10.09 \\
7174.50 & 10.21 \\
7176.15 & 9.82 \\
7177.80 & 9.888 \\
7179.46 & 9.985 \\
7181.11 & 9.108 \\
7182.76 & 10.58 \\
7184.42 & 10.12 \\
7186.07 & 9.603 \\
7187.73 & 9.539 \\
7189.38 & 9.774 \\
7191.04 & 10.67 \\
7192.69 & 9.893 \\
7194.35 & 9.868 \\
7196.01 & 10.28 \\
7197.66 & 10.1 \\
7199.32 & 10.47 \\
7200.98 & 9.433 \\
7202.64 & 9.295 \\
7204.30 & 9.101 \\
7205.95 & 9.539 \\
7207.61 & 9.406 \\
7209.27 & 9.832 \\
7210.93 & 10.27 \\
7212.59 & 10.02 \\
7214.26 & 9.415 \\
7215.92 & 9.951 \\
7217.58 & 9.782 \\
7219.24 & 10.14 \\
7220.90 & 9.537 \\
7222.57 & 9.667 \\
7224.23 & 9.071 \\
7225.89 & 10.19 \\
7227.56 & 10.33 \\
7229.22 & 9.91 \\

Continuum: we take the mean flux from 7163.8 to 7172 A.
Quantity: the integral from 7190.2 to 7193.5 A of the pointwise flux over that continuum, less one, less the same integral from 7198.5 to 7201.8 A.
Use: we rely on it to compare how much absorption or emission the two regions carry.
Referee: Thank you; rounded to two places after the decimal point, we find 0.11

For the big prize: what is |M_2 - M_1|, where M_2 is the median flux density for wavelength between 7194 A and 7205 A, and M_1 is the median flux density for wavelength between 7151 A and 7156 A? 0.39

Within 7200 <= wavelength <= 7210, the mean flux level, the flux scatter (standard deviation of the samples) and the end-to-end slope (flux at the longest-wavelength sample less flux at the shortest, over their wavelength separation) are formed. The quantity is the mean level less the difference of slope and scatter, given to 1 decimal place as 9.6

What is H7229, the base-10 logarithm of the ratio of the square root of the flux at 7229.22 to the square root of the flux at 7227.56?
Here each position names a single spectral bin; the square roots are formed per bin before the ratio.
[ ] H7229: -0.009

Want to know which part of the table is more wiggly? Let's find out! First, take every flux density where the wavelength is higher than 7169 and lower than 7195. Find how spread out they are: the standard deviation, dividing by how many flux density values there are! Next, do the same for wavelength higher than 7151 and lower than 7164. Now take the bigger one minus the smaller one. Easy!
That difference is 0.097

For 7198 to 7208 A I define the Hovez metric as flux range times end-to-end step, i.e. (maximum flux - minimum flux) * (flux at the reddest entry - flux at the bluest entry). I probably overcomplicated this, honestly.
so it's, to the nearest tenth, -1.5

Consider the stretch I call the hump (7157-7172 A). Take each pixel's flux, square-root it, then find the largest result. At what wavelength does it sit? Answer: 7167.89 A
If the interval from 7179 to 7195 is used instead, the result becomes 7191.04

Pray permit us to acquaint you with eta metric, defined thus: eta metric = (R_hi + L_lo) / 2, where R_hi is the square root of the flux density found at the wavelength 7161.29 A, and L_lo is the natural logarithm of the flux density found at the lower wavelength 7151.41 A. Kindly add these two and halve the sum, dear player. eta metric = 2.68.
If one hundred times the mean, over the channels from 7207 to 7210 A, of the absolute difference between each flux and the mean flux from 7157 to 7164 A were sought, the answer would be 21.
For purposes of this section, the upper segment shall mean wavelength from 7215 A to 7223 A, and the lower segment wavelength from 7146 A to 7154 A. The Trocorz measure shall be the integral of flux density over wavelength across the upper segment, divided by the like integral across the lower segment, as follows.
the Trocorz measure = 1.00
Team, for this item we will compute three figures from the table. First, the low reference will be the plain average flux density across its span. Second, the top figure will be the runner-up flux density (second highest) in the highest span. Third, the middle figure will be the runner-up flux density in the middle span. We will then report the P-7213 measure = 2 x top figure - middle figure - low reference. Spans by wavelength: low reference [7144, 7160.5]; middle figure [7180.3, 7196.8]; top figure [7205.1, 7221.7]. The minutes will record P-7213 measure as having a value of -0.2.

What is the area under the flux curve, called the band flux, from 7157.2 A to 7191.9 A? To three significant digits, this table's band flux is 344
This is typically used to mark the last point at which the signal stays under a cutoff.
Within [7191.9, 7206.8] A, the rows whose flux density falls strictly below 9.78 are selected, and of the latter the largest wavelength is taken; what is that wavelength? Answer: 7205.95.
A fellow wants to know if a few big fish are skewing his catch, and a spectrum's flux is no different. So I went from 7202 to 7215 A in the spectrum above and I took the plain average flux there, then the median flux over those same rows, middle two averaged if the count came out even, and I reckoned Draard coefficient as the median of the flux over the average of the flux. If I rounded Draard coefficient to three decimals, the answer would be 0.986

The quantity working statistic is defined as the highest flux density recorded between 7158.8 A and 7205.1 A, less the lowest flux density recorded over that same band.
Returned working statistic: 1.57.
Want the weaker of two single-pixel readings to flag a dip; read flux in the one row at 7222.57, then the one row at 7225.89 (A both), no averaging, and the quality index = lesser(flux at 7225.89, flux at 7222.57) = 9.67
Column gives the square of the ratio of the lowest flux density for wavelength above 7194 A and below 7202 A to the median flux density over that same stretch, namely 0.872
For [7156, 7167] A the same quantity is 0.889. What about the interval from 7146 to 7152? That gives 0.887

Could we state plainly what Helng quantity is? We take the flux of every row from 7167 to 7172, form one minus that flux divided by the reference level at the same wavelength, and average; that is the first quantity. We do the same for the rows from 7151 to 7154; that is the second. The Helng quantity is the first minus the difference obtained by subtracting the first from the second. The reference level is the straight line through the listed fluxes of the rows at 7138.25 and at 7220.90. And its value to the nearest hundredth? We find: -0.08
